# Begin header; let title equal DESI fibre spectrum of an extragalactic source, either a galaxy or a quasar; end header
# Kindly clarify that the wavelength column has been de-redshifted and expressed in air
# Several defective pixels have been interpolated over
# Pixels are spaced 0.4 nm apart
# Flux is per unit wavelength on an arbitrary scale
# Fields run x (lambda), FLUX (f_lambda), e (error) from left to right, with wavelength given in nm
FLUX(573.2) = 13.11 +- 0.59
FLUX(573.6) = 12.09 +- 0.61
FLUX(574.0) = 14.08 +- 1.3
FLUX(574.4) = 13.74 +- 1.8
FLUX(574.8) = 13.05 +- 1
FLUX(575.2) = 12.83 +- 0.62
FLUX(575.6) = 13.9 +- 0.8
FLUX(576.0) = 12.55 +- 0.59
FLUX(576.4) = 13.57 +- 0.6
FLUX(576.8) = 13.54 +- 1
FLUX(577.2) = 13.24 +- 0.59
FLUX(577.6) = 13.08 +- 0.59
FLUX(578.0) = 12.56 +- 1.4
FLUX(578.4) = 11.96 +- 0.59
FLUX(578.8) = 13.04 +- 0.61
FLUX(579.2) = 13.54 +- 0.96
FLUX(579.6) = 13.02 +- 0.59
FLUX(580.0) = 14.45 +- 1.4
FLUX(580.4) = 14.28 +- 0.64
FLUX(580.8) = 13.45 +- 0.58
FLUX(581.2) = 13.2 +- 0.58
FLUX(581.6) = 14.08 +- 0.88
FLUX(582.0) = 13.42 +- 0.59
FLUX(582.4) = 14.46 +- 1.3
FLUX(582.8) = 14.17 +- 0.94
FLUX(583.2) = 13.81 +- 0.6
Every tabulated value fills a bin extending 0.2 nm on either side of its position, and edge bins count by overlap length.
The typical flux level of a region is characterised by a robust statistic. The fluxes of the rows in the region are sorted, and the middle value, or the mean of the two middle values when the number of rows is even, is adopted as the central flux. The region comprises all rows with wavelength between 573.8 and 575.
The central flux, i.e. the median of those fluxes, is 13.7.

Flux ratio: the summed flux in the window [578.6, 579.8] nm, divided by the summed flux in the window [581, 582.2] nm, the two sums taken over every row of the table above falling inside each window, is 0.973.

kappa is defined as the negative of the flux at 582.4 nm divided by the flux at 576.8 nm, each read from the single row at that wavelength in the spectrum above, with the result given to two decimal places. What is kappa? -1.07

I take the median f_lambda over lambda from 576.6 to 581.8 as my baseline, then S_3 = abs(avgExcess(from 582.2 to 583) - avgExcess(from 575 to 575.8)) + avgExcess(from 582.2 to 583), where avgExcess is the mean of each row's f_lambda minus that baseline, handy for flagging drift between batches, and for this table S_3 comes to 2.0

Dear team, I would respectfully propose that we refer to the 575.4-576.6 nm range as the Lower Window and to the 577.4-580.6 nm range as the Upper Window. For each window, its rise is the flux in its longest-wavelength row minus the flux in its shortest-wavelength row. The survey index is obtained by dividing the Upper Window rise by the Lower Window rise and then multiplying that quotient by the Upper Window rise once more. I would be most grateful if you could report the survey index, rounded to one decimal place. -4.4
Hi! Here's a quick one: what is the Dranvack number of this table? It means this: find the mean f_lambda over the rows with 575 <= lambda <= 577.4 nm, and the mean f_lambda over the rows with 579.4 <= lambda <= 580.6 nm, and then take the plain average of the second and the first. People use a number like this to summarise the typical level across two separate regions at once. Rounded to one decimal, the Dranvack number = 13.6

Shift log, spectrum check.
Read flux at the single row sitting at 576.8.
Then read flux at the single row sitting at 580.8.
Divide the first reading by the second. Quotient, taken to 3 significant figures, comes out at 1.01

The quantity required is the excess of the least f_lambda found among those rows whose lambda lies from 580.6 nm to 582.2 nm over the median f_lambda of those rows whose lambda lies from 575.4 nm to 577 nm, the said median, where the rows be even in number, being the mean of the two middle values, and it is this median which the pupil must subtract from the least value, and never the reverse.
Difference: -0.4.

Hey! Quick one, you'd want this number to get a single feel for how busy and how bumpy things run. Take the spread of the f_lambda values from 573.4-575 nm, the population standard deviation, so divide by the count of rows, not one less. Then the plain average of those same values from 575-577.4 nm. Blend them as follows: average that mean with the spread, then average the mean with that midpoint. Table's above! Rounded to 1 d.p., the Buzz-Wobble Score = 10.1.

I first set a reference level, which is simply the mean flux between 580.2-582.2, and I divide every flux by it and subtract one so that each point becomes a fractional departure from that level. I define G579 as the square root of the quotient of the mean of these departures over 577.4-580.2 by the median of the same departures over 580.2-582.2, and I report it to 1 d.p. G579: 1.6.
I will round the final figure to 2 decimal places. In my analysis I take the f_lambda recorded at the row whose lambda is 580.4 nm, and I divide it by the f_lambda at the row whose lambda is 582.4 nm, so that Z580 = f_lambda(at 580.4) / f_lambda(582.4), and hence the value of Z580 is 0.99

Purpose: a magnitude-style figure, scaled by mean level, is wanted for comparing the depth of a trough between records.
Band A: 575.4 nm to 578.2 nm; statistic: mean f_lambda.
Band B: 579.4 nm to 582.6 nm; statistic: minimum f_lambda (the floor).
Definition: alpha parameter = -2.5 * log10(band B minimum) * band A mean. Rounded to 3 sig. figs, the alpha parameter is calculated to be -36.8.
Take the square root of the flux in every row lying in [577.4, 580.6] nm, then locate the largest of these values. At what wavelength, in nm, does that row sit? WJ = 580.0 nm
